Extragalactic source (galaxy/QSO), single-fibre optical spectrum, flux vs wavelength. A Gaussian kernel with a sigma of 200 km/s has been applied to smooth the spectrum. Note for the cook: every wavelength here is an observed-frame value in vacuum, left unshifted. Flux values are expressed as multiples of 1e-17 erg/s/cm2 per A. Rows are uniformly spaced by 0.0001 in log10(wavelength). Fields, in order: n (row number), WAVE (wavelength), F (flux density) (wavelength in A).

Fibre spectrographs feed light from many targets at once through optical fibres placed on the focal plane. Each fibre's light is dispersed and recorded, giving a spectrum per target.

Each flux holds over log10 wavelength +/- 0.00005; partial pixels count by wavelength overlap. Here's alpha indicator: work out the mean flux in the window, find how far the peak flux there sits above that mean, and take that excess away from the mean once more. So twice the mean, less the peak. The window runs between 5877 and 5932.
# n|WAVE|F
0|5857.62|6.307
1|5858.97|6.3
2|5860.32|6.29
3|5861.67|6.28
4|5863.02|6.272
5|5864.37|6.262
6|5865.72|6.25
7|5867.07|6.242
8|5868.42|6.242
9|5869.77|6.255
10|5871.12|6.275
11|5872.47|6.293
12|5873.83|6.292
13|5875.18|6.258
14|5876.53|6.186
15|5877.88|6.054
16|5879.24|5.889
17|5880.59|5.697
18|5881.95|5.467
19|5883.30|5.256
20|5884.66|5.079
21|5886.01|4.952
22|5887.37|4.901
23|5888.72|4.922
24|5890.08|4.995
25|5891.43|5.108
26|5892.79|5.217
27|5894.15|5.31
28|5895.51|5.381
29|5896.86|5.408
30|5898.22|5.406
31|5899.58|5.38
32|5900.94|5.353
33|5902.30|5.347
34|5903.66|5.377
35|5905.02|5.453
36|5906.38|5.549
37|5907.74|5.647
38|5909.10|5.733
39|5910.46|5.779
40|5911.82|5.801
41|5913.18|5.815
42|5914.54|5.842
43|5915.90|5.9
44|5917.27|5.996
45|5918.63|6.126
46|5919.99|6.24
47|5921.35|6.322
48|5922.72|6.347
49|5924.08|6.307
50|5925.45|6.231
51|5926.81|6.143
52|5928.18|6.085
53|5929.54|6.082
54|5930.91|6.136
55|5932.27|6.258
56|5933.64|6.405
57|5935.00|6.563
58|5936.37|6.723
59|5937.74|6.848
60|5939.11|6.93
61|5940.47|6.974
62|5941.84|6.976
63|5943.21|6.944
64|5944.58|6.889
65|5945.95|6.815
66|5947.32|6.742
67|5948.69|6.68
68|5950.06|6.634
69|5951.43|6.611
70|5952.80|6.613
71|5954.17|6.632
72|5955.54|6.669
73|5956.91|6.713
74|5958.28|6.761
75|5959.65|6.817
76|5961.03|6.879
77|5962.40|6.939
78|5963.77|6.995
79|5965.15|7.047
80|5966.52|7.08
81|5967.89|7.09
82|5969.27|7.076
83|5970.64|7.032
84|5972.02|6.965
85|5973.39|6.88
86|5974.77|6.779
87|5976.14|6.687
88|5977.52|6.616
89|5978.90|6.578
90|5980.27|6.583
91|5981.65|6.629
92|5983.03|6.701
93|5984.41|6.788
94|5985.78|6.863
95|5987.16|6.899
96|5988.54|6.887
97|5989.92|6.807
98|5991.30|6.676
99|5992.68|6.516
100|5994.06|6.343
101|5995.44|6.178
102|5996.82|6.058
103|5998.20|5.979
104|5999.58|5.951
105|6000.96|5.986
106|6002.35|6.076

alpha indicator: 5.0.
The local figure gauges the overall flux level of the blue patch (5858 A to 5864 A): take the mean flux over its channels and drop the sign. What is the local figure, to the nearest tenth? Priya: 6.3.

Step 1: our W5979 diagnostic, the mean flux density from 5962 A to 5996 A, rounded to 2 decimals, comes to 6.79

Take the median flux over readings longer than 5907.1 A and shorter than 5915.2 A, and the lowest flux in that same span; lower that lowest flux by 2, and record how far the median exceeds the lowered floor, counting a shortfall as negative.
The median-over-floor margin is 2.14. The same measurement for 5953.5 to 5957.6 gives 2.04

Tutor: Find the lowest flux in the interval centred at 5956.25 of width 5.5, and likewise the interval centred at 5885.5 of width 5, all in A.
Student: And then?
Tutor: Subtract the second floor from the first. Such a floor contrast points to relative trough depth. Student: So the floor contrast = 1.7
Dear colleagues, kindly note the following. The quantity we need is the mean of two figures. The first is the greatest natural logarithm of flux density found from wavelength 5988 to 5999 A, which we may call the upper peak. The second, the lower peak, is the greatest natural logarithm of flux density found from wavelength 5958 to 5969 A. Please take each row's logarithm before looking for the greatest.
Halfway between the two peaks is 1.944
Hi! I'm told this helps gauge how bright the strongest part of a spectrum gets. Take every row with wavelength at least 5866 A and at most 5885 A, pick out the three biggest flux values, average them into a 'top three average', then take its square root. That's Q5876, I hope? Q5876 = 2.51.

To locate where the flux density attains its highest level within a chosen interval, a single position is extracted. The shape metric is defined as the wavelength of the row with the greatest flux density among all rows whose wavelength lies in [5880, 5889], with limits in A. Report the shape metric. 5880.59 A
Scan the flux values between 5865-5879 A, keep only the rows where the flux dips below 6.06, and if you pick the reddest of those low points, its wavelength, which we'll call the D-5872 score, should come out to 5877.88 A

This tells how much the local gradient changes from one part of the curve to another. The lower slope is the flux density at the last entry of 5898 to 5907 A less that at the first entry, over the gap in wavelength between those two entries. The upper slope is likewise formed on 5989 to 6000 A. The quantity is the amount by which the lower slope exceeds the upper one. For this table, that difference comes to 0.11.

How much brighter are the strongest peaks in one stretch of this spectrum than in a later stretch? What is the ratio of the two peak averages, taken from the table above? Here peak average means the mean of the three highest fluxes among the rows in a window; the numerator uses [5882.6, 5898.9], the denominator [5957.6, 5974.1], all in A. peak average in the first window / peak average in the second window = 0.76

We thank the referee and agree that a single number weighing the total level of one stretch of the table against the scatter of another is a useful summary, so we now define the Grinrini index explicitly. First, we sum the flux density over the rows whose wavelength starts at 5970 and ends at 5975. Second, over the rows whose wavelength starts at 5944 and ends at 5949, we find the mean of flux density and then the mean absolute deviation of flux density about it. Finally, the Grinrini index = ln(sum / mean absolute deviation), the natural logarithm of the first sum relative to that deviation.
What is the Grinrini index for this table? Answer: 6.0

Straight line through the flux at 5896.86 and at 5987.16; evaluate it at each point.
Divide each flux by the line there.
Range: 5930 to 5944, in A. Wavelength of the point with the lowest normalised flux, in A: 5930.91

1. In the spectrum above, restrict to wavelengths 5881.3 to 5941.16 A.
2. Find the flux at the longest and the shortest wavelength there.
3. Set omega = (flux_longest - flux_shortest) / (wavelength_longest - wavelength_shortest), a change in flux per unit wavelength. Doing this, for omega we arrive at 0.026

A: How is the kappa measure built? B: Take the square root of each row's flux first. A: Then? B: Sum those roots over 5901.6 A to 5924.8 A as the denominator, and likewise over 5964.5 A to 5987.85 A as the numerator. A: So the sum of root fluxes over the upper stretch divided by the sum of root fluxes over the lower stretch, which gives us 1.08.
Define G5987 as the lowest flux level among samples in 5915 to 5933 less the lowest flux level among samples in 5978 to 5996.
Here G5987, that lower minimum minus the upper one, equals -0.28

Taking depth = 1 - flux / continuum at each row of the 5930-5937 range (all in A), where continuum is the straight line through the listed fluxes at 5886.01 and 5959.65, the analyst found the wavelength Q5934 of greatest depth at 5930.91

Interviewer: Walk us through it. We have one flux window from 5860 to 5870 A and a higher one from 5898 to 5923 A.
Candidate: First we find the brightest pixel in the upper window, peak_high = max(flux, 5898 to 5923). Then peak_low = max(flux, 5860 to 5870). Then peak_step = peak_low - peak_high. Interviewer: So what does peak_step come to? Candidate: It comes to -0.1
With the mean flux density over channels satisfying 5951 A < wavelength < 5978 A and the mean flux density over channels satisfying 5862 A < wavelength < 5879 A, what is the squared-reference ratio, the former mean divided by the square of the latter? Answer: 0.176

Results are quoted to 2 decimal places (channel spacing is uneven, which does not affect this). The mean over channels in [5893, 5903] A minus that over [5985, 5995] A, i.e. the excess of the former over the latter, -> -1.34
